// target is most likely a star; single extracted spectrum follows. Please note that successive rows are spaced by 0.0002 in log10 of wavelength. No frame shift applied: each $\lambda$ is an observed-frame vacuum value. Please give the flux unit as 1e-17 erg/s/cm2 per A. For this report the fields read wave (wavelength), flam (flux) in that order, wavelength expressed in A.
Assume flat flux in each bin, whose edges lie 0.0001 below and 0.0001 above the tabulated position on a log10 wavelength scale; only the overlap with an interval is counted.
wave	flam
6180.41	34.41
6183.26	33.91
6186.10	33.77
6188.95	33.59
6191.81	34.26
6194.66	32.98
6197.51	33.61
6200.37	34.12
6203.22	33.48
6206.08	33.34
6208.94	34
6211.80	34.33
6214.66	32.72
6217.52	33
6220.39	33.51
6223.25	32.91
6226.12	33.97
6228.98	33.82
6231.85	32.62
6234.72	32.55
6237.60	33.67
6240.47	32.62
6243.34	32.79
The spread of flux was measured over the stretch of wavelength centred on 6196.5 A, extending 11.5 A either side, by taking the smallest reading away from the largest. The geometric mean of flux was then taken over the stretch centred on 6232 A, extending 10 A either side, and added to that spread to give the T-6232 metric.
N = 34.4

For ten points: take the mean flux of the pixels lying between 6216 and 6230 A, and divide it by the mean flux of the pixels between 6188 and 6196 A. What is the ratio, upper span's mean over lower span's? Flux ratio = 1.00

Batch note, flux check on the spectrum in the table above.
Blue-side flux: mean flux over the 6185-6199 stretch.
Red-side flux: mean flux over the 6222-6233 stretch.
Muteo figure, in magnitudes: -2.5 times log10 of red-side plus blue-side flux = -4.56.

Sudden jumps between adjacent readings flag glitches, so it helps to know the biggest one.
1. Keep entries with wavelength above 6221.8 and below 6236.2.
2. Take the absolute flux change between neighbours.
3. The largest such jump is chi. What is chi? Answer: 1.20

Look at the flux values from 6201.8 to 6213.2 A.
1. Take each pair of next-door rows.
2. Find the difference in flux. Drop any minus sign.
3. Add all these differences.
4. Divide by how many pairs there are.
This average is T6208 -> 0.38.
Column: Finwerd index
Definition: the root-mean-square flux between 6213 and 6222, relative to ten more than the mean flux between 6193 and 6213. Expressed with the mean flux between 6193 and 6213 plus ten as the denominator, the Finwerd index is 0.757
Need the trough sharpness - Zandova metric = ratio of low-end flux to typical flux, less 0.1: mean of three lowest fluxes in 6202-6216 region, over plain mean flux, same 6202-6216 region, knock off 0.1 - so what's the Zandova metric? 0.888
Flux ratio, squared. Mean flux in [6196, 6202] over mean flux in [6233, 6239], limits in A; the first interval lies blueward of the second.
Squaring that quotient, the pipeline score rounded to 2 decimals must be 1.05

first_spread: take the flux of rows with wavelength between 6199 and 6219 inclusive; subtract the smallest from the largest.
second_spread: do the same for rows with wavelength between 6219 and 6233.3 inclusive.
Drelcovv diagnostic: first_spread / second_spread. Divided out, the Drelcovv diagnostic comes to 1.19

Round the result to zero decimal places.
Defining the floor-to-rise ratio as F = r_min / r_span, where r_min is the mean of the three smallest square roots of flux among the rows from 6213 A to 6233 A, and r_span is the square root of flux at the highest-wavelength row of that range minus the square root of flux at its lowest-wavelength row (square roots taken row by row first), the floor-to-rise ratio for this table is -654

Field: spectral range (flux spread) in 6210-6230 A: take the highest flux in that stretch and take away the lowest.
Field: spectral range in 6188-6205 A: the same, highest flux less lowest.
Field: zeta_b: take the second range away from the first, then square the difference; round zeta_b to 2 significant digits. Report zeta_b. 0.11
